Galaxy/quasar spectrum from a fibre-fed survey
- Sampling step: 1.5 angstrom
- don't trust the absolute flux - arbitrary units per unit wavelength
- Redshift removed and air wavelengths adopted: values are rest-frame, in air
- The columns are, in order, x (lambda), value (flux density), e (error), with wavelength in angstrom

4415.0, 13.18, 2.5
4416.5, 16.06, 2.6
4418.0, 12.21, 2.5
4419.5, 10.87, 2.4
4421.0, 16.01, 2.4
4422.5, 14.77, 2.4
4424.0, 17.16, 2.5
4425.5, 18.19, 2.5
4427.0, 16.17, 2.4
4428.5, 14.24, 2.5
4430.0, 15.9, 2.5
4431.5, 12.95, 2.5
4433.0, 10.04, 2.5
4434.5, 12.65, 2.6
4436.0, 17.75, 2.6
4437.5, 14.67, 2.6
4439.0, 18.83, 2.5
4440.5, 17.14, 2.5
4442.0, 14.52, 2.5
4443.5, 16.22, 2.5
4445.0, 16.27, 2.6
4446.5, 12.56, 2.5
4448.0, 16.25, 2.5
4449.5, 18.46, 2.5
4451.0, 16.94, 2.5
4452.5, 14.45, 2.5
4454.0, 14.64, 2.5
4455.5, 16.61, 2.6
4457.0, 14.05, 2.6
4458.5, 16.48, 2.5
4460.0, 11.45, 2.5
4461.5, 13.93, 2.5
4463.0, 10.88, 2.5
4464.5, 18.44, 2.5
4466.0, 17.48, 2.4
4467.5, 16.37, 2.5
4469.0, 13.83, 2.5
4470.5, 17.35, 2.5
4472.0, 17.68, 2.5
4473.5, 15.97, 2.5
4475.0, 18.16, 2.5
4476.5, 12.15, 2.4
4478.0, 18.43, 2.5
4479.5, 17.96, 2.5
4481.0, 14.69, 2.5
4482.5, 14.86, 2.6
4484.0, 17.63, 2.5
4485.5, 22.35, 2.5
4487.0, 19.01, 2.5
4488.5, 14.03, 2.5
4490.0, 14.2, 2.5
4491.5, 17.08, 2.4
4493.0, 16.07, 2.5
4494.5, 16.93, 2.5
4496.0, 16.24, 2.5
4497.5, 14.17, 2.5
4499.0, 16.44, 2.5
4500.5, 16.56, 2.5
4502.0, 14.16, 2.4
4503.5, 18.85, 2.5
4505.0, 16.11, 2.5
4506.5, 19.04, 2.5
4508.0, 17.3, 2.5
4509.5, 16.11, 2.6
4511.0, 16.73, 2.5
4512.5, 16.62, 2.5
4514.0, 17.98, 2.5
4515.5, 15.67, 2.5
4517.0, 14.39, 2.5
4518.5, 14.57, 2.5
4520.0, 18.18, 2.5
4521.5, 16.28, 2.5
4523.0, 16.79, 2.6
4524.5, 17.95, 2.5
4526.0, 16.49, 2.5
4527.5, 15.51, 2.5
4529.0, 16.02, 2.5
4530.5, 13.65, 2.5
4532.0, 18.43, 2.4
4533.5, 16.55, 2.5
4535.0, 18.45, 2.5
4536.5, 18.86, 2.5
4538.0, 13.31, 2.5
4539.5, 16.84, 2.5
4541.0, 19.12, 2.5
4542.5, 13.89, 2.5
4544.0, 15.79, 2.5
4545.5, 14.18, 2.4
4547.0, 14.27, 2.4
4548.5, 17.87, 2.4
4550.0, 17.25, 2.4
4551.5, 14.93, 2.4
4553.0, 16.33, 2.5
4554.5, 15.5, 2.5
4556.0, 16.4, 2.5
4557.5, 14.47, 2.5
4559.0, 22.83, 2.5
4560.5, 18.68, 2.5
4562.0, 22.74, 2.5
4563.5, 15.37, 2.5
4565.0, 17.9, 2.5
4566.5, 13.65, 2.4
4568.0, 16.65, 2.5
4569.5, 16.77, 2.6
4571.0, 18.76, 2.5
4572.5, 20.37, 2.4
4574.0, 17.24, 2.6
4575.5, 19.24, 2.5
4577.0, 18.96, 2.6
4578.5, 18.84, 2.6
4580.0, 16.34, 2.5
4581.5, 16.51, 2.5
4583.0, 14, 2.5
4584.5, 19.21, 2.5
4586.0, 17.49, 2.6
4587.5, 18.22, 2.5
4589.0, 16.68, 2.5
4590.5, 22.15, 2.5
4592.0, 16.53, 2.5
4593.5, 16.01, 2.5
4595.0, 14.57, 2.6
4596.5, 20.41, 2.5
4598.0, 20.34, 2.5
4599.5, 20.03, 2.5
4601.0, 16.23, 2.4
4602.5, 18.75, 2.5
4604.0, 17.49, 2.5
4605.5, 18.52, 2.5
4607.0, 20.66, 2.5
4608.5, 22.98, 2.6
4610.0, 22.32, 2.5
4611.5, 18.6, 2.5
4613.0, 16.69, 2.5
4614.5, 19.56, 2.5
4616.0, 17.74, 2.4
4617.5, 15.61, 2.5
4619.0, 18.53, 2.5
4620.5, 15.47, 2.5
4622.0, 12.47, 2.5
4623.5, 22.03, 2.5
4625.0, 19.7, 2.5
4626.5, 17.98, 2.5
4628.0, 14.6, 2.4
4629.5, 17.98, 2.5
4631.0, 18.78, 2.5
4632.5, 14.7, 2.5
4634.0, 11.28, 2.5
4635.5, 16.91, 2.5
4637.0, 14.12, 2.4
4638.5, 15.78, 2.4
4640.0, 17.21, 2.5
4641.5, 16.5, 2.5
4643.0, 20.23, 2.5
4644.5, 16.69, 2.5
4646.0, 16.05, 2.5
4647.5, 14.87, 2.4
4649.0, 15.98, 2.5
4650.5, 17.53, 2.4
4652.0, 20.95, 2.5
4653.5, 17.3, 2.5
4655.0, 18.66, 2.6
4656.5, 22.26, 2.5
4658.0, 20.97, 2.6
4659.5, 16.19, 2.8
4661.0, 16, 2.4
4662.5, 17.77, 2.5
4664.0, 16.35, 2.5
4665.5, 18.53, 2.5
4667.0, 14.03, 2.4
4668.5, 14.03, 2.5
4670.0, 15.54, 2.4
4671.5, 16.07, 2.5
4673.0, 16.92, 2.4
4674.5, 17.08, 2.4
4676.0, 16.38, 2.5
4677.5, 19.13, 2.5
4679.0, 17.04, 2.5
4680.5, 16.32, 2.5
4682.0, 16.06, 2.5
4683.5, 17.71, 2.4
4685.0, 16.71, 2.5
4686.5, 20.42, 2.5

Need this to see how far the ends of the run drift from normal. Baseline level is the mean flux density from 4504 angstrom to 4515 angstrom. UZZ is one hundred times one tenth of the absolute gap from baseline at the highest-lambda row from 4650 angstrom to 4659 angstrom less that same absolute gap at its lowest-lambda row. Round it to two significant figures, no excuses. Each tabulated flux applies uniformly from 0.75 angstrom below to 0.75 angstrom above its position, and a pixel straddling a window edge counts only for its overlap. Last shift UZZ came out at 34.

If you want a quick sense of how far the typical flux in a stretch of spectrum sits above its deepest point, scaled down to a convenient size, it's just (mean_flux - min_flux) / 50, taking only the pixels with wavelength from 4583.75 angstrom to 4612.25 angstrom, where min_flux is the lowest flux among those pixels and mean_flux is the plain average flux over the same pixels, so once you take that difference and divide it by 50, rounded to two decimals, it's 0.08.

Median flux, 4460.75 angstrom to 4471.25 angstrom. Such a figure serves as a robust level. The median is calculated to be 16.4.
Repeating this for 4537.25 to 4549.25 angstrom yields 15.0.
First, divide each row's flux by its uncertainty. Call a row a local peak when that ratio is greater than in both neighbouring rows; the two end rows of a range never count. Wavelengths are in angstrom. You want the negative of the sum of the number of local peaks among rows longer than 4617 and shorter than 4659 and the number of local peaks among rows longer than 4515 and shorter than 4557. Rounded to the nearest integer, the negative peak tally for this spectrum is -17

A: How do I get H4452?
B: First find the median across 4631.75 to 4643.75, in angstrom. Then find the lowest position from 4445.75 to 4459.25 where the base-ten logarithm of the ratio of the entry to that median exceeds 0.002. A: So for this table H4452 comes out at 4448.0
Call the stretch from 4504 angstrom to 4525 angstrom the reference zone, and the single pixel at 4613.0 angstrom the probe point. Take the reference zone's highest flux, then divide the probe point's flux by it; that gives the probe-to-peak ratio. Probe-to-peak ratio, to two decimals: 0.88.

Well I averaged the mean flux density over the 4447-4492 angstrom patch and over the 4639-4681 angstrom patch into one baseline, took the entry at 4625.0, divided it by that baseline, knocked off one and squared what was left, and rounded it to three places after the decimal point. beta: 0.034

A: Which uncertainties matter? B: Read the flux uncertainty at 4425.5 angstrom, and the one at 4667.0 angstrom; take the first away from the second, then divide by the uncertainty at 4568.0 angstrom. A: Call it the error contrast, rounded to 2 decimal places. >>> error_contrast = -0.04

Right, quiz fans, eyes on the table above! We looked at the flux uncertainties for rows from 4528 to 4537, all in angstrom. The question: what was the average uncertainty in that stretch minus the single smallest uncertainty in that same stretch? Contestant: 0.083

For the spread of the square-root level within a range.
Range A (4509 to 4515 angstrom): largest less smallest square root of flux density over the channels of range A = 0.23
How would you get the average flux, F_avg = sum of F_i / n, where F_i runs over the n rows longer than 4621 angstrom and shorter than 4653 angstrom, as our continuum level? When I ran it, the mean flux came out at 16.8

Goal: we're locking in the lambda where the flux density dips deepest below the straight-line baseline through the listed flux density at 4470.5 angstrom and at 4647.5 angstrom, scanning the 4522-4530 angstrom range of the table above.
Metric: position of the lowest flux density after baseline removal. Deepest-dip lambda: 4527.5 angstrom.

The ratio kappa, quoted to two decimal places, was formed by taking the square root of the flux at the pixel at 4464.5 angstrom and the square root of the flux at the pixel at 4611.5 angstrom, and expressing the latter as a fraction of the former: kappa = 1.00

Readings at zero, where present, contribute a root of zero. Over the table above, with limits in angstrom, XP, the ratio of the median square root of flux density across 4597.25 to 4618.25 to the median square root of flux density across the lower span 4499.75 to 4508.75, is 1.05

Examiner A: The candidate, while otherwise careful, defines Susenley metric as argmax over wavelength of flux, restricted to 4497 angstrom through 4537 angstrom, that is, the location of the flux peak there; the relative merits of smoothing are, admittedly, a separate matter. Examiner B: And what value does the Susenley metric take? 4506.5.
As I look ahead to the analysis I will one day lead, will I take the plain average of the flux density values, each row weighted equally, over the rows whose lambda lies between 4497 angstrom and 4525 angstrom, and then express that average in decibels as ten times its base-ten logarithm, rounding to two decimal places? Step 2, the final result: 12.18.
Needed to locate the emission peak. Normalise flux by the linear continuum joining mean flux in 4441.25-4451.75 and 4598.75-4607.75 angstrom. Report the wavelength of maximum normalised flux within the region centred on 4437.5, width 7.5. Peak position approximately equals 4439.0 angstrom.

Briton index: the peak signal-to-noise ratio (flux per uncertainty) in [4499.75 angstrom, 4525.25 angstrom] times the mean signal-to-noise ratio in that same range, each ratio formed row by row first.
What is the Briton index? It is 51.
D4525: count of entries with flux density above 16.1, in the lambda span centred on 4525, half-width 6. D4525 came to 5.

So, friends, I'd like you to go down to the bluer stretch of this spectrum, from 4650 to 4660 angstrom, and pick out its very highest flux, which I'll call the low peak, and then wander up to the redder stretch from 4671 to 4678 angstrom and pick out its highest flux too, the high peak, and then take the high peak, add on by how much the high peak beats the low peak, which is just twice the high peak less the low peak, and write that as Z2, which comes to 16.0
